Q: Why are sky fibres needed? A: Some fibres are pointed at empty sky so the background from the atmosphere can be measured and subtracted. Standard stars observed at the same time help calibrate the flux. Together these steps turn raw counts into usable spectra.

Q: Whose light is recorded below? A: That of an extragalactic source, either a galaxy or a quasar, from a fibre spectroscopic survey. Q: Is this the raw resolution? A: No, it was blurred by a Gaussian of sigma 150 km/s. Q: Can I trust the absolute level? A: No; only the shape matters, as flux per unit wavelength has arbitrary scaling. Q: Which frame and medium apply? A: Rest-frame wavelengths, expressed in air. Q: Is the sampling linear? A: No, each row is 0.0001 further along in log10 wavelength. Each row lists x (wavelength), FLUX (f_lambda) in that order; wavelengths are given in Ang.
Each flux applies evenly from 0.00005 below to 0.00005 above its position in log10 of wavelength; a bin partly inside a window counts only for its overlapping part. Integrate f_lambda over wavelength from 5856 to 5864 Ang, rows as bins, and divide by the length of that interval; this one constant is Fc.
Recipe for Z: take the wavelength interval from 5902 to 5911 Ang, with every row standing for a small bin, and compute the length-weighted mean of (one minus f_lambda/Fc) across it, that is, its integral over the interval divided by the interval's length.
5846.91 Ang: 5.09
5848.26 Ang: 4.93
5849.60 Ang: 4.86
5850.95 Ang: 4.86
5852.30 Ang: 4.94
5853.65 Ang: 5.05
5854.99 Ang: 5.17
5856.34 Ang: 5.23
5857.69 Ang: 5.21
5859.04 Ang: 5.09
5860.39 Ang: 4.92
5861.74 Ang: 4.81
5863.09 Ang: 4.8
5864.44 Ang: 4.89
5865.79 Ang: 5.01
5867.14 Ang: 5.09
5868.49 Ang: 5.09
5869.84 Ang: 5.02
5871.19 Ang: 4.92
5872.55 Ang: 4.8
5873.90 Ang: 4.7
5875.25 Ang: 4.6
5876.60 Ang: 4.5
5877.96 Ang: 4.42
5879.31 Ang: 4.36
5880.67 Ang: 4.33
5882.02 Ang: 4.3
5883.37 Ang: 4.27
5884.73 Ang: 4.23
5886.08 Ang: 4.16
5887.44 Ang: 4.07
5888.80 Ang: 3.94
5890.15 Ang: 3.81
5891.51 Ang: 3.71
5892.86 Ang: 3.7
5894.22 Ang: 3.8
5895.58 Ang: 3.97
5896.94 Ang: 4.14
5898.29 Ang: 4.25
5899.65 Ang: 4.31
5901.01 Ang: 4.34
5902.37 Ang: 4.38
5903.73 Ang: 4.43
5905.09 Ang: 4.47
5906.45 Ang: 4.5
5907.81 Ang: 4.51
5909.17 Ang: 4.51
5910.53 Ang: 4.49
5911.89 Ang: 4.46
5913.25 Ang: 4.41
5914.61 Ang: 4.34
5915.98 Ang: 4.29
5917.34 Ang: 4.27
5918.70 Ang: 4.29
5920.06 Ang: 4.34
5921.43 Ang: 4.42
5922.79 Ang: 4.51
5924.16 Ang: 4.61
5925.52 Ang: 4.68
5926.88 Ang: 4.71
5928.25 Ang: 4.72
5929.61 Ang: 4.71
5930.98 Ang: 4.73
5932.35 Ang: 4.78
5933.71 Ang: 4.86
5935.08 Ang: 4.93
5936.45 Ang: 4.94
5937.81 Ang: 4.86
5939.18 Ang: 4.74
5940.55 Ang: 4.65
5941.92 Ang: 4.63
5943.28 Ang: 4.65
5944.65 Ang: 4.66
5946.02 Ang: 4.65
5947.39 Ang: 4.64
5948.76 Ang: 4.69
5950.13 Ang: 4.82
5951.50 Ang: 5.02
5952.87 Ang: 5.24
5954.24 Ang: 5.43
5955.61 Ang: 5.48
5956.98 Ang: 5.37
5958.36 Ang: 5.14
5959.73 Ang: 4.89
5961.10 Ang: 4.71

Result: 0.10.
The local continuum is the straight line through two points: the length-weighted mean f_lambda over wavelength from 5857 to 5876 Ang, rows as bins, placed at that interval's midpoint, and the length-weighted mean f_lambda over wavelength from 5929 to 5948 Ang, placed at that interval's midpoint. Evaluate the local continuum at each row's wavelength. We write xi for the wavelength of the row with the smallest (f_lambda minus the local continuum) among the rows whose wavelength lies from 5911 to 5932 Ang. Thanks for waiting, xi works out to 5917.34 Ang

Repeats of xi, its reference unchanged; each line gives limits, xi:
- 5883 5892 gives 5891.51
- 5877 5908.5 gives 5892.86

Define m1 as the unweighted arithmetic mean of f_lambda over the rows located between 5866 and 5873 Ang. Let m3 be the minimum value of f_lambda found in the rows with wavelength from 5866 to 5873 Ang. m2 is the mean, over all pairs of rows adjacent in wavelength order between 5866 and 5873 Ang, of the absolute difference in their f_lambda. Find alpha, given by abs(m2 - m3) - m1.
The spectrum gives -0.26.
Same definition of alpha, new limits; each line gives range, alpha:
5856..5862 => -0.35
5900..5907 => -0.12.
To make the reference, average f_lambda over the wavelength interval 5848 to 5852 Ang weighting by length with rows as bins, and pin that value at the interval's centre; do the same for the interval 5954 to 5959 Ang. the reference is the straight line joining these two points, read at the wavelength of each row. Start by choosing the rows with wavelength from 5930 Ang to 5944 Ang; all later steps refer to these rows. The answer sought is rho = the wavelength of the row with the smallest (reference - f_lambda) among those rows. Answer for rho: 5936.45 Ang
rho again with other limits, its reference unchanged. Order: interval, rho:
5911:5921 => 5911.89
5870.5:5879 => 5871.19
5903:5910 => 5907.81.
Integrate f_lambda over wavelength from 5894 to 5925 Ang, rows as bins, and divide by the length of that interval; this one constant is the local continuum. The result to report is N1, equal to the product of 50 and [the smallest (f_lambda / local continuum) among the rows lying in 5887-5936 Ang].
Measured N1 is 42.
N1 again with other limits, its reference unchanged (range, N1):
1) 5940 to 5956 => 53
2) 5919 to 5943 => 50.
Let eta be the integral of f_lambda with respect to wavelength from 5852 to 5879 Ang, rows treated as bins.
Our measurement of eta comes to 132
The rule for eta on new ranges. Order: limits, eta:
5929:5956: 131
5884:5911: 113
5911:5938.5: 126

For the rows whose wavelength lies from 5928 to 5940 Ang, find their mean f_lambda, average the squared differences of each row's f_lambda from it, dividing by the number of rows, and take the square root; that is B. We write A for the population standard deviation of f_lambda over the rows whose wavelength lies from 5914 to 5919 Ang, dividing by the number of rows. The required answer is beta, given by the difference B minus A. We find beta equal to 0.06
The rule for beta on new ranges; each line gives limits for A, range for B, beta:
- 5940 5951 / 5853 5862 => 0.09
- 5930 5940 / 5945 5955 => 0.21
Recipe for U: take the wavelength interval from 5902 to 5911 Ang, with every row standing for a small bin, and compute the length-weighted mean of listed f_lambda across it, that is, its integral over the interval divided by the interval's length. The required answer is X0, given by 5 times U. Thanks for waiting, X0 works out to 22.4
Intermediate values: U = 4.47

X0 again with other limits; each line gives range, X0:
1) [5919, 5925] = 22.3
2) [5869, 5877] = 23.9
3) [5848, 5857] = 25.1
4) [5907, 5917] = 22.1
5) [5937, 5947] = 23.5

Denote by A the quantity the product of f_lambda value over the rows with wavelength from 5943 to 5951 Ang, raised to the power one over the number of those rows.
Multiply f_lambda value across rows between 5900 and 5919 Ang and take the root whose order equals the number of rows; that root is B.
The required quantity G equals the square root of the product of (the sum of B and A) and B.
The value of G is 6.33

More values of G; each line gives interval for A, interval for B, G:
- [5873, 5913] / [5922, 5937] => 6.53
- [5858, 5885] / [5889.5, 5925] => 6.19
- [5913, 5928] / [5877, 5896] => 5.88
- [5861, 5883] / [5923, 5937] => 6.72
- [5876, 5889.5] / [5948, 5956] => 6.91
